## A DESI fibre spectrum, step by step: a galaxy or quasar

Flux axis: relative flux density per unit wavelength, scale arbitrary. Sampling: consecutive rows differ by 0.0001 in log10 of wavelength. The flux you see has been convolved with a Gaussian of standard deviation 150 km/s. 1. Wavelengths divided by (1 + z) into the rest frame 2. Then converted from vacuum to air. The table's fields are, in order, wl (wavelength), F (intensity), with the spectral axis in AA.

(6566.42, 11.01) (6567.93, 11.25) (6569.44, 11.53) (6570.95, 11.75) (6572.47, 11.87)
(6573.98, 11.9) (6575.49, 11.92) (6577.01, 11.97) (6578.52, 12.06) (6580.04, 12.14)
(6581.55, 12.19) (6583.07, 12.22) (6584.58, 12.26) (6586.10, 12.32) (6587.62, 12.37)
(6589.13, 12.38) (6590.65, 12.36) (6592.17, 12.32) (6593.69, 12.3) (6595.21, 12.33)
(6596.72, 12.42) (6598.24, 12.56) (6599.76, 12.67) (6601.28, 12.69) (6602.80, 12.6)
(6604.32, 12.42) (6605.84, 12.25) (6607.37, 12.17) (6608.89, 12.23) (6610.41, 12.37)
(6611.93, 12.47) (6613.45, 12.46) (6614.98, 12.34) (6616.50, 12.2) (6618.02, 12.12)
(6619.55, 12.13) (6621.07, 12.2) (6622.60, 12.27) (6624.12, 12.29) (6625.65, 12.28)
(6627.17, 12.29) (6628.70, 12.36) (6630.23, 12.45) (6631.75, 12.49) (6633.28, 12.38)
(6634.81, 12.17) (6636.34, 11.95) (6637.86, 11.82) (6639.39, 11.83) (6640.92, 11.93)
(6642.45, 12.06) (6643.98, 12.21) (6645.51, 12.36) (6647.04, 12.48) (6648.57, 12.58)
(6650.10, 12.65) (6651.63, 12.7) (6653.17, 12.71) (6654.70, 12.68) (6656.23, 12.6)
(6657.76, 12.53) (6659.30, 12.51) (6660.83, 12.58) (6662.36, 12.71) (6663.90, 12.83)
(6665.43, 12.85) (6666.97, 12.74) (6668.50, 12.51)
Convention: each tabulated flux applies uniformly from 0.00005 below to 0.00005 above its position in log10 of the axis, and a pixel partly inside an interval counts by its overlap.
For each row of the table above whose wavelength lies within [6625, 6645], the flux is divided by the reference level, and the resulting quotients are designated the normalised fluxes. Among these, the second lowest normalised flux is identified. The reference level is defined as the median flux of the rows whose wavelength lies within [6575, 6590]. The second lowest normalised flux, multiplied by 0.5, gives 0.485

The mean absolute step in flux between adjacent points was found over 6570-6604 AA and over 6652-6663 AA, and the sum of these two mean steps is 0.123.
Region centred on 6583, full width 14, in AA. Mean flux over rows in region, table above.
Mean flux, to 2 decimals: 12.21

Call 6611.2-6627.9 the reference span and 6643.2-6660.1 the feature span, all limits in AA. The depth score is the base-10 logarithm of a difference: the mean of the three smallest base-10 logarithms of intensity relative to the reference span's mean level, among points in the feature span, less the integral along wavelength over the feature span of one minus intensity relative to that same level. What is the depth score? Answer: -0.4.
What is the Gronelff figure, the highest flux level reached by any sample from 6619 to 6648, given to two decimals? 12.49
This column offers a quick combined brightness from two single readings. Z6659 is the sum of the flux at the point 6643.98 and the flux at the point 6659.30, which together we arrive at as 24.7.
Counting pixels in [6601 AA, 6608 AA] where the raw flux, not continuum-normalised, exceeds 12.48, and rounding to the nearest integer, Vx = 2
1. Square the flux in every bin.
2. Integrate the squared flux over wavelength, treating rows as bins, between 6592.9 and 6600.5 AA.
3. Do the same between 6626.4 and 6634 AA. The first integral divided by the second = 1.01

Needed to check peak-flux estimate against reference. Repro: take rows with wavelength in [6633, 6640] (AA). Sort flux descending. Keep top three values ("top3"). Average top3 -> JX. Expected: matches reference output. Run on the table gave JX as 12.2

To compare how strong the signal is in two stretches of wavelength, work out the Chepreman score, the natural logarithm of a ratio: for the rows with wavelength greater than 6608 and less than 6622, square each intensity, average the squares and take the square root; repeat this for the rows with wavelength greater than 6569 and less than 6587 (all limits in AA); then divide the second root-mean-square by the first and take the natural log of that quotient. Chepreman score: -0.022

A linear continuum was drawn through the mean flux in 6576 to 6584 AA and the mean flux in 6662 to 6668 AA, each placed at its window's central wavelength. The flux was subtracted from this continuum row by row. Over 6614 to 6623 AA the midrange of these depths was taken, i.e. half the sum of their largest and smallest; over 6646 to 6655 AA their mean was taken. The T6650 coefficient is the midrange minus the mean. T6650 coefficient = 0.13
